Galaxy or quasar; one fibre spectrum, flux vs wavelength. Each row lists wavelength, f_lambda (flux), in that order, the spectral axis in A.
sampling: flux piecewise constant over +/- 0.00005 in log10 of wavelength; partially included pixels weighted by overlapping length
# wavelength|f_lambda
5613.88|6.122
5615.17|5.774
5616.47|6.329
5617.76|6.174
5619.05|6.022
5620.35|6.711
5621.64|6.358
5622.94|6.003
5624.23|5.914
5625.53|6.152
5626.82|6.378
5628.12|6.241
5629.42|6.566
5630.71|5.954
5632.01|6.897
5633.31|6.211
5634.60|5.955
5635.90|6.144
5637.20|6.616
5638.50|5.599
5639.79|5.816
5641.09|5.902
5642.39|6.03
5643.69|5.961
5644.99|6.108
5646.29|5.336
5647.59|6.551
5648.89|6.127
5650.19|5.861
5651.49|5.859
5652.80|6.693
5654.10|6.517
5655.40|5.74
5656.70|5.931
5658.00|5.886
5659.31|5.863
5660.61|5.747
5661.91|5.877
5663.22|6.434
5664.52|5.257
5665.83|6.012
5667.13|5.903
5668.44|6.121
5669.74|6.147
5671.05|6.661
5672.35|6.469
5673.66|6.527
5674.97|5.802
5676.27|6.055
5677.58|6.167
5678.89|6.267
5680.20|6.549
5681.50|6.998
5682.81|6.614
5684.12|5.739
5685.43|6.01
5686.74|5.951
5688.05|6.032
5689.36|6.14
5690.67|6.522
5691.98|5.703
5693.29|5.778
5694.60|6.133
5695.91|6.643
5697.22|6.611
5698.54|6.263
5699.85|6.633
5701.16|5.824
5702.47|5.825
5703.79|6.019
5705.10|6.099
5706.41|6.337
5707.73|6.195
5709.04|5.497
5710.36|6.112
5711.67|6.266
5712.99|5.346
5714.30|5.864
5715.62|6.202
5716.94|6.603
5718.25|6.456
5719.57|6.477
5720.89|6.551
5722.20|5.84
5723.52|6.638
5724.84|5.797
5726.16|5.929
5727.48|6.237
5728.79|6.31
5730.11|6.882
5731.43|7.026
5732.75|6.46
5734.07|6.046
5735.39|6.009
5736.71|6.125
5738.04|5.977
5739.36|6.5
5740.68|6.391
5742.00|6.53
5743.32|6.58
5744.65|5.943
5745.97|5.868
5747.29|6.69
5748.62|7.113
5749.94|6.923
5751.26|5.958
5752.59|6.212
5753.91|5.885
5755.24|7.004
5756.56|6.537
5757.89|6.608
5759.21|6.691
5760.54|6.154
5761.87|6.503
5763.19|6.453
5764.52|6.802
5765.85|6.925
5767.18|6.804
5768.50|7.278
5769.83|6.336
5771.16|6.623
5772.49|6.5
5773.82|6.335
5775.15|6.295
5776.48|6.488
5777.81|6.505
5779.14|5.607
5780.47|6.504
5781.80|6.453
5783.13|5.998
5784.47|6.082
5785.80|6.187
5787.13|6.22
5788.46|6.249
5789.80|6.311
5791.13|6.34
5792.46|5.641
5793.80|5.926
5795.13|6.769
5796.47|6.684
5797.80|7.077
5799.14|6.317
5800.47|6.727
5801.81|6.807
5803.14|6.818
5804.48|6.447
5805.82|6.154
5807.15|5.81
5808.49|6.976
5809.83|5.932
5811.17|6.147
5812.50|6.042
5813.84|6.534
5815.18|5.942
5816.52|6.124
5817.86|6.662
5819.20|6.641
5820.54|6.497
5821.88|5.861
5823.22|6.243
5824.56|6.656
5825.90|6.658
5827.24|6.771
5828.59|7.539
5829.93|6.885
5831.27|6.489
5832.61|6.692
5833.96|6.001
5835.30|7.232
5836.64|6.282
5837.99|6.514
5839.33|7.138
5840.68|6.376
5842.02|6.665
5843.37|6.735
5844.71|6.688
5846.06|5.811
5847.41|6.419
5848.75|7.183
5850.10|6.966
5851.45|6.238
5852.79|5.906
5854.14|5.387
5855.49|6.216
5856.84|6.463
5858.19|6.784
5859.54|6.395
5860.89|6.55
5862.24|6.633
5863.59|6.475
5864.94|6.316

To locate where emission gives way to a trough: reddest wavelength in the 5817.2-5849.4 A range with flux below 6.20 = 5846.06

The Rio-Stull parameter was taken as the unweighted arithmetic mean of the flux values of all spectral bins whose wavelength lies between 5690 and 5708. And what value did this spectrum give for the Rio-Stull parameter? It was 6.18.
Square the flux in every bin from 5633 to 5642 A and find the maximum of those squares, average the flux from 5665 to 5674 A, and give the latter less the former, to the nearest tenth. -37.5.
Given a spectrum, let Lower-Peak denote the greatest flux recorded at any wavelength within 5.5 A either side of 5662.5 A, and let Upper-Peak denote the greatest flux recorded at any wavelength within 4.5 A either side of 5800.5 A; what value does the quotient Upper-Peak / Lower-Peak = 1.10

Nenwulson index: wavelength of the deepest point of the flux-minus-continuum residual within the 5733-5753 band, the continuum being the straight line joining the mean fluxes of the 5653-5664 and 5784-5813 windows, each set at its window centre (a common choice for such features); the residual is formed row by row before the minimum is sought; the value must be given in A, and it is 5745.97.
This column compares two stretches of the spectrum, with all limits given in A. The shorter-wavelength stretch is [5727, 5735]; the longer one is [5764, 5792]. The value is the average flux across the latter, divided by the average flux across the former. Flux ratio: 0.99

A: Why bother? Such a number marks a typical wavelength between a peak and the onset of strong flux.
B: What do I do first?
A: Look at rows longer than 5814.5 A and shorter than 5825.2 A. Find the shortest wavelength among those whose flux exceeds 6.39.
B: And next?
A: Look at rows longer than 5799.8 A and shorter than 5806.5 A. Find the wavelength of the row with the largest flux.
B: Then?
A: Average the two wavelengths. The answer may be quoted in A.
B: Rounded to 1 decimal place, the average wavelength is 5810.5 A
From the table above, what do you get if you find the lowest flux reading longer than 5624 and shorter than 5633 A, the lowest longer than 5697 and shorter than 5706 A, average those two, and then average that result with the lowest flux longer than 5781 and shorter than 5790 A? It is 5.93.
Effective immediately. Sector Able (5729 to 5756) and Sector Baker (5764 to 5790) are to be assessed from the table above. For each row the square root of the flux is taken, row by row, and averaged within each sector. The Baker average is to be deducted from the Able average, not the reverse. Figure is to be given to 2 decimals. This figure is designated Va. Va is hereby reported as 0.00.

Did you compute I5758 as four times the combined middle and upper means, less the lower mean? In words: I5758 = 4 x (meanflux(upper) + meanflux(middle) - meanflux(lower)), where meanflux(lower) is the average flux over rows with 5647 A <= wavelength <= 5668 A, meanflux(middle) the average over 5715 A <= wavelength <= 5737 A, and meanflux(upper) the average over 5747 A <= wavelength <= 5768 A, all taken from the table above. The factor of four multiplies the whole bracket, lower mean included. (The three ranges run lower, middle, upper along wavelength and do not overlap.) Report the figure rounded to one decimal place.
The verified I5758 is 27.6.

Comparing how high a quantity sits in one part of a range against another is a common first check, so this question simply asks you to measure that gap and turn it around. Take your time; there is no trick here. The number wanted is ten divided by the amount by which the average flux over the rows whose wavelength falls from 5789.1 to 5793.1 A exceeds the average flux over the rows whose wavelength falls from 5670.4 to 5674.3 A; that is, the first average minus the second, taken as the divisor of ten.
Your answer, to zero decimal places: -22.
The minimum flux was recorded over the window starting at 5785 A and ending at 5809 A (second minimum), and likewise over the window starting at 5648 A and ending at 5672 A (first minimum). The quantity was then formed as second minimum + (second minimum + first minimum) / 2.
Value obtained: 11.1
